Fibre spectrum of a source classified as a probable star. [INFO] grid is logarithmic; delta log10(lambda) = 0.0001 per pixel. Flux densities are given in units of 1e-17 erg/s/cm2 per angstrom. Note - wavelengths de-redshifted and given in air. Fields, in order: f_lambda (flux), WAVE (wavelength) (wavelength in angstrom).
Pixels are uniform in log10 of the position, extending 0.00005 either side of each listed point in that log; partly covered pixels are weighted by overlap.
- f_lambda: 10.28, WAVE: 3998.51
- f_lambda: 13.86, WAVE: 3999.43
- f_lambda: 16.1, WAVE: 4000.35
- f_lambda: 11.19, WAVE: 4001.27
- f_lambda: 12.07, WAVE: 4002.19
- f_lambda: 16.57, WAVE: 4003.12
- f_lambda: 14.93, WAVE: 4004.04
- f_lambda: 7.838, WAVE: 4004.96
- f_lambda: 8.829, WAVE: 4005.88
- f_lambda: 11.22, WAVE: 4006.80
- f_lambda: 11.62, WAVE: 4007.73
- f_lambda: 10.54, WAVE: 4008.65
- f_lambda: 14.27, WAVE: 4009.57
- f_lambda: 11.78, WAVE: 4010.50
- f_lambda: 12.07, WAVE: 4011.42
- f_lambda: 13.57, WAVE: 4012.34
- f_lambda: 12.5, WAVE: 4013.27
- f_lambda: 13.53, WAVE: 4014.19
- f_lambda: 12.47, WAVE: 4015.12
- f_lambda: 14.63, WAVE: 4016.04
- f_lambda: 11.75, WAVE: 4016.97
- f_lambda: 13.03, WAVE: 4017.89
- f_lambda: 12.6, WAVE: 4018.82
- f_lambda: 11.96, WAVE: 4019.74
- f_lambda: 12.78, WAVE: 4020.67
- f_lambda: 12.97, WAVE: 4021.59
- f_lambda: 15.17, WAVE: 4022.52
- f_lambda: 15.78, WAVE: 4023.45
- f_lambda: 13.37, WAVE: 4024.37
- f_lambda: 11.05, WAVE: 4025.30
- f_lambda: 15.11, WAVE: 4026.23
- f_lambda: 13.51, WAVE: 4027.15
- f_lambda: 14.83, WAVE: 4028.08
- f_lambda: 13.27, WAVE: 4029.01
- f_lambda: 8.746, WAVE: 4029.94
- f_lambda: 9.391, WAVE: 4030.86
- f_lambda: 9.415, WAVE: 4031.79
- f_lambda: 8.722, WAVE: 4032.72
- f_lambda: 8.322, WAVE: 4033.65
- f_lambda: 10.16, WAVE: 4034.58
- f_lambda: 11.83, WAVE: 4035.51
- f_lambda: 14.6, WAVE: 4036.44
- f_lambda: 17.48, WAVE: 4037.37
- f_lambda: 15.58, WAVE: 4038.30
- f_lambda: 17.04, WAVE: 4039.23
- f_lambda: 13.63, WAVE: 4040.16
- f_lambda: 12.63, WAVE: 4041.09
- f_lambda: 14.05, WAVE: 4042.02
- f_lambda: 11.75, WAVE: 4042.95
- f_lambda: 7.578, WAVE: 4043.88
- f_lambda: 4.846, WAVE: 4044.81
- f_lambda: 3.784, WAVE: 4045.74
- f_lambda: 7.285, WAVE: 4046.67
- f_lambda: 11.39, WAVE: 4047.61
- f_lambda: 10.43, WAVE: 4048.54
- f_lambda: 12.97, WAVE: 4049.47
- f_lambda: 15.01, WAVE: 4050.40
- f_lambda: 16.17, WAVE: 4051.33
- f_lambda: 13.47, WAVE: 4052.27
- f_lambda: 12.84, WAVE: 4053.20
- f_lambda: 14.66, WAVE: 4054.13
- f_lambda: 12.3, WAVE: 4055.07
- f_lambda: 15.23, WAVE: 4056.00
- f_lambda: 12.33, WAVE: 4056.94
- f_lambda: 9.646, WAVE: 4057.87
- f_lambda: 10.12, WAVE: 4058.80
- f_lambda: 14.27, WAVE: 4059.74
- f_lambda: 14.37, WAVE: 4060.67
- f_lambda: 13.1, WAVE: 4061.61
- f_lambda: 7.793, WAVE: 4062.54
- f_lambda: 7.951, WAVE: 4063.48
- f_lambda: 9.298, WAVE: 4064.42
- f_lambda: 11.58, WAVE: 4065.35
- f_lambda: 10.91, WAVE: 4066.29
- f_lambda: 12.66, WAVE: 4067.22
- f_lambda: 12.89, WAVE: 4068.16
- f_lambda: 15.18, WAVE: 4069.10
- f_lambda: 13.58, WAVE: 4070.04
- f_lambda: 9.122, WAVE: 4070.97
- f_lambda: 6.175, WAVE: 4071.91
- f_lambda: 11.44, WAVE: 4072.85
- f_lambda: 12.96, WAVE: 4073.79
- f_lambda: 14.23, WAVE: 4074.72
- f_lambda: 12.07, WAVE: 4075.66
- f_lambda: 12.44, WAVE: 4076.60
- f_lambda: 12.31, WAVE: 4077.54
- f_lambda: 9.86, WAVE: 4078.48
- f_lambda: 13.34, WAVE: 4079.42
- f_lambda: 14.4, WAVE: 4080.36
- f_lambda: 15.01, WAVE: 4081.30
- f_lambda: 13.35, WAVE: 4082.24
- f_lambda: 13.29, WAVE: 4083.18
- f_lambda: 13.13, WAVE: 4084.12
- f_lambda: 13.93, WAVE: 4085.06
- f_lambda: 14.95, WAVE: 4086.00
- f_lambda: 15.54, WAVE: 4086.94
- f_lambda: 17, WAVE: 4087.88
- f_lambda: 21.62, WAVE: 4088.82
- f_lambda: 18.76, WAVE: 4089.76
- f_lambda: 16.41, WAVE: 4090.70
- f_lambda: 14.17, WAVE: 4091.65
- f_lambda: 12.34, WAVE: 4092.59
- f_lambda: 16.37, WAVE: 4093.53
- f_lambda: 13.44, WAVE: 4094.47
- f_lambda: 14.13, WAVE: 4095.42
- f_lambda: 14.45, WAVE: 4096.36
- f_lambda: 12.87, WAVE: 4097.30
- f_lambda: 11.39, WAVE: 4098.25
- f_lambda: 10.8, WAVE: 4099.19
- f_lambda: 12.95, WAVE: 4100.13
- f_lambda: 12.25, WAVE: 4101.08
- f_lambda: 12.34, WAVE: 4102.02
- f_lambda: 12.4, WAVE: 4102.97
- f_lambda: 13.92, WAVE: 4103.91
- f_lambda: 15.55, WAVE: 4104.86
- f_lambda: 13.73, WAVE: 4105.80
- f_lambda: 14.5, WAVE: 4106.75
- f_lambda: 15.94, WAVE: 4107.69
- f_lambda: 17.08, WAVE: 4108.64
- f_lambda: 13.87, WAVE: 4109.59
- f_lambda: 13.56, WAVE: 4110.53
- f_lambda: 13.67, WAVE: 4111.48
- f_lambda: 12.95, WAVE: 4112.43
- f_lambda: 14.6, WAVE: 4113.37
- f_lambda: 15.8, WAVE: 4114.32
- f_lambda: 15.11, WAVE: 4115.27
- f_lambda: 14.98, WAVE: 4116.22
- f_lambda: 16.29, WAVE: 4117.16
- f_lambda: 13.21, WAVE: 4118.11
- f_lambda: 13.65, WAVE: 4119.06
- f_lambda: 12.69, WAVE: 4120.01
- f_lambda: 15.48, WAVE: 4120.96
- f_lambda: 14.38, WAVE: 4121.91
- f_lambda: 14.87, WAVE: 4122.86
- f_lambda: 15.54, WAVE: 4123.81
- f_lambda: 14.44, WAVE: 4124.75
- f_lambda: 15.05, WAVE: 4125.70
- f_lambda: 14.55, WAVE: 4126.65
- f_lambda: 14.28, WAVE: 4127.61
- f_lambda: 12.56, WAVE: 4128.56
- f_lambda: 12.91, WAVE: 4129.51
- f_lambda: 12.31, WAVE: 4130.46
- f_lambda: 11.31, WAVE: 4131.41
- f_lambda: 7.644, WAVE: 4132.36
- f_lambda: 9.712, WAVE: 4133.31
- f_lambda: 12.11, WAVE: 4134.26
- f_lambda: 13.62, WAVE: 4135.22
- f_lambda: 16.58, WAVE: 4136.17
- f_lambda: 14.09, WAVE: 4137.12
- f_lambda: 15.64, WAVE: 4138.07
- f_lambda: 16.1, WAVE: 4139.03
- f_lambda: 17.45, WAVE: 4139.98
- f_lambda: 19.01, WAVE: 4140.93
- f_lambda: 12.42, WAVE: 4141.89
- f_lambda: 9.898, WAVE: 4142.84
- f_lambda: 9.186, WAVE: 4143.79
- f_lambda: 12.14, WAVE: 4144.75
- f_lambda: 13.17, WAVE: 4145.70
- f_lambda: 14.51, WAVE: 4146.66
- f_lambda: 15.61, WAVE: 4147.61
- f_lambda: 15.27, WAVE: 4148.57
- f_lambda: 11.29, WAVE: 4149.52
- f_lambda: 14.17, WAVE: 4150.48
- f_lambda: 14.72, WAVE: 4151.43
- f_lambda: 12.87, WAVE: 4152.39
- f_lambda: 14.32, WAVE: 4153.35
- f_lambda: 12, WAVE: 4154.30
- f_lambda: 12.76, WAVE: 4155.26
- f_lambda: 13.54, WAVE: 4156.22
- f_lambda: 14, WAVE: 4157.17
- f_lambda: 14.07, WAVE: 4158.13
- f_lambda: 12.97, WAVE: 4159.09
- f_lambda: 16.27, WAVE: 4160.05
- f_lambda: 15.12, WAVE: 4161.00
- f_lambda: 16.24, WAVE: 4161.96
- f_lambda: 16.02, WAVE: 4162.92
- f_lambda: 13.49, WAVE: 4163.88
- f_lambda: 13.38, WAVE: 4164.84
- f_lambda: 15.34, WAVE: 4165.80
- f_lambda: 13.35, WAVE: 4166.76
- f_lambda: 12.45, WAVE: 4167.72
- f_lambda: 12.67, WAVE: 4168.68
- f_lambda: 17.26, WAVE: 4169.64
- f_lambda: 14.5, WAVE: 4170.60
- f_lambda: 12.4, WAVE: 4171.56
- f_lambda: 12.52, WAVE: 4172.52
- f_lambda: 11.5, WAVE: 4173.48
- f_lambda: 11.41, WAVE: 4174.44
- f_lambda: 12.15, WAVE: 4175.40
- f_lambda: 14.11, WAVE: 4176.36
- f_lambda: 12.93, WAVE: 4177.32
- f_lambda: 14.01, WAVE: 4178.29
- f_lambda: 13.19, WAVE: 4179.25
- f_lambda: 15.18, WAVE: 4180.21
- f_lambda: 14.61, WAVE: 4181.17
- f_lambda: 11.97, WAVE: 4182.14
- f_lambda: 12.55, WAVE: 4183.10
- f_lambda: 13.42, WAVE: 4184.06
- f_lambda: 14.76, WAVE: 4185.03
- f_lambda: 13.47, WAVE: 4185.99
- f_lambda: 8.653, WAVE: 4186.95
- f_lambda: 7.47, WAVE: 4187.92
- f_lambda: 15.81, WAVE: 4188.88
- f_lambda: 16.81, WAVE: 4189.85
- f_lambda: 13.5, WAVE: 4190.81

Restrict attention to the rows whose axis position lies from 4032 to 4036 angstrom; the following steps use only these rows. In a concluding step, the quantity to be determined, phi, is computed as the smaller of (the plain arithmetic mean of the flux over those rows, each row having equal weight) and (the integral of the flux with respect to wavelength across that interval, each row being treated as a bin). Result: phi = 9.76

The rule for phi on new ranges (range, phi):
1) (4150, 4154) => 14.02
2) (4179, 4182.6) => 13.74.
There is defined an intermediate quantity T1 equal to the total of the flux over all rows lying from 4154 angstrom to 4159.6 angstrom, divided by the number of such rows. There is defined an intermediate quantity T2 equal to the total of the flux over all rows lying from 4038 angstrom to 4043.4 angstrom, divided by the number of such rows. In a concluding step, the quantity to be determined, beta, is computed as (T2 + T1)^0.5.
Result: 5.23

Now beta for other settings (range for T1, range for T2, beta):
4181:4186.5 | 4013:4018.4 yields 5.14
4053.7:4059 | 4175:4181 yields 5.10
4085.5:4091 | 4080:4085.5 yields 5.59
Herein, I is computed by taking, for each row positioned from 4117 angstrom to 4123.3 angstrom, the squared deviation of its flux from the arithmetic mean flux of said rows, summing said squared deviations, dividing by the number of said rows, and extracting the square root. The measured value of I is 1.2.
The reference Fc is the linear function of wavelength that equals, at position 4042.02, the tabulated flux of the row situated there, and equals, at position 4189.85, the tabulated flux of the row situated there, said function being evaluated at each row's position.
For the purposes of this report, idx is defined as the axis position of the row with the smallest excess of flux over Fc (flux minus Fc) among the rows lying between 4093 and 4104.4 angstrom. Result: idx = 4099.19 angstrom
